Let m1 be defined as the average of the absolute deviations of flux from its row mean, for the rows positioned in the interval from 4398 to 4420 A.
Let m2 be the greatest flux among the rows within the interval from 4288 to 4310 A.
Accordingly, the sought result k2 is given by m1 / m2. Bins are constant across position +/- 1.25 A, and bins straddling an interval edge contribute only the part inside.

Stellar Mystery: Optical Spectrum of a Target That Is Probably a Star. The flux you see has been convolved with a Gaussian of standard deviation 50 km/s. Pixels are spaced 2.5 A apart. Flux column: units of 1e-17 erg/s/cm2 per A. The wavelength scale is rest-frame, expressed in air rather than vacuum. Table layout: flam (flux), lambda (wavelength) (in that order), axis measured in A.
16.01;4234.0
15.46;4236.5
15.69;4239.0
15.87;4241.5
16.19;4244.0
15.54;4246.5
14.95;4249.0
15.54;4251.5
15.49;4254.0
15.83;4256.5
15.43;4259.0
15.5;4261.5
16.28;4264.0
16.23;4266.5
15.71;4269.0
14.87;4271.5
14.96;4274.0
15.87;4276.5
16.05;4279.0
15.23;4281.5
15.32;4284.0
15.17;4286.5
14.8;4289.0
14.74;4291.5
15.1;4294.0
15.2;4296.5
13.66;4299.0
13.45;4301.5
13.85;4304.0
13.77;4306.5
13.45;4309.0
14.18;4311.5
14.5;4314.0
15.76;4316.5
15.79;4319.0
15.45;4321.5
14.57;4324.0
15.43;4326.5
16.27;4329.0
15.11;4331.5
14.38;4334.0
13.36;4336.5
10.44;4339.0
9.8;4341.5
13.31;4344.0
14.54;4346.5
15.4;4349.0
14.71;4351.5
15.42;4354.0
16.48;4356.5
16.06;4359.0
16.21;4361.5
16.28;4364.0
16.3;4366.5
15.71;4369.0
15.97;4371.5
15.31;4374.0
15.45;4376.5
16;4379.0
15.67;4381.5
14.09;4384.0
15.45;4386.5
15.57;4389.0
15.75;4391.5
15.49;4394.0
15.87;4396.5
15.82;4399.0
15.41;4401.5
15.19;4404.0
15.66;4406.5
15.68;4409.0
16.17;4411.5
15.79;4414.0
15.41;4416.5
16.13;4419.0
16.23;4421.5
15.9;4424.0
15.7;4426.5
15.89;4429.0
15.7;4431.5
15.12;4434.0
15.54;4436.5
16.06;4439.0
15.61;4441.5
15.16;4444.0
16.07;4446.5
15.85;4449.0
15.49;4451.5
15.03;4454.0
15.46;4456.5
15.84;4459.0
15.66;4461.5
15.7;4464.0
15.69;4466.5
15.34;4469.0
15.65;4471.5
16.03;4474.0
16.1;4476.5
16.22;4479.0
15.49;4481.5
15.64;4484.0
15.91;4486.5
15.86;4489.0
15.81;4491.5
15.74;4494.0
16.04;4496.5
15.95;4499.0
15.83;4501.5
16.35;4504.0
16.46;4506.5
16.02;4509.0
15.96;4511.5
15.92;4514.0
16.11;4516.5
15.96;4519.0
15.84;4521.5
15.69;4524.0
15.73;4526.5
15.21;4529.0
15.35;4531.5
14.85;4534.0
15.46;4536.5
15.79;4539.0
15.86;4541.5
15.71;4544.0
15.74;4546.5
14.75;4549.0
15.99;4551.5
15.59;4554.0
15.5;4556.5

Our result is 0.0165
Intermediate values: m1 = 0.25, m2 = 15.2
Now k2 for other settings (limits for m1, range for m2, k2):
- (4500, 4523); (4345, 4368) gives 0.0104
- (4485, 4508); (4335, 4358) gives 0.0117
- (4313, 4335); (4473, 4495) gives 0.0335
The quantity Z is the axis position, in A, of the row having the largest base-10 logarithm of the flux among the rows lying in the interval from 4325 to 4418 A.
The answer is 4356.5 A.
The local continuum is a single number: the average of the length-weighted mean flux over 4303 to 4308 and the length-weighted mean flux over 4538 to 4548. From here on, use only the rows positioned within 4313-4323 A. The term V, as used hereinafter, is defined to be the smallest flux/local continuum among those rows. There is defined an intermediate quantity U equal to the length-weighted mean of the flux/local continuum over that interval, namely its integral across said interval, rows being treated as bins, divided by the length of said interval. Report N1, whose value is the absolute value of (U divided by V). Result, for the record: 1.06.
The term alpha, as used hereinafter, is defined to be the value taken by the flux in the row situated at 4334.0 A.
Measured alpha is 14.38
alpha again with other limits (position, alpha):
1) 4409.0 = 15.68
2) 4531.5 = 15.35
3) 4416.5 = 15.41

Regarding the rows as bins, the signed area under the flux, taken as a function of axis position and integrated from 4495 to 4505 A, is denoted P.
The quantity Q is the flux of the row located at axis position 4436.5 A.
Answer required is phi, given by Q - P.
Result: -145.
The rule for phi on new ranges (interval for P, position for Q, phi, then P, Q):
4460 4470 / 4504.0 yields -140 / 156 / 16.35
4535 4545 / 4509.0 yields -141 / 157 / 16.02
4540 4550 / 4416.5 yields -140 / 155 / 15.41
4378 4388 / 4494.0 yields -137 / 153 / 15.74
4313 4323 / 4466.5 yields -138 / 154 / 15.69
